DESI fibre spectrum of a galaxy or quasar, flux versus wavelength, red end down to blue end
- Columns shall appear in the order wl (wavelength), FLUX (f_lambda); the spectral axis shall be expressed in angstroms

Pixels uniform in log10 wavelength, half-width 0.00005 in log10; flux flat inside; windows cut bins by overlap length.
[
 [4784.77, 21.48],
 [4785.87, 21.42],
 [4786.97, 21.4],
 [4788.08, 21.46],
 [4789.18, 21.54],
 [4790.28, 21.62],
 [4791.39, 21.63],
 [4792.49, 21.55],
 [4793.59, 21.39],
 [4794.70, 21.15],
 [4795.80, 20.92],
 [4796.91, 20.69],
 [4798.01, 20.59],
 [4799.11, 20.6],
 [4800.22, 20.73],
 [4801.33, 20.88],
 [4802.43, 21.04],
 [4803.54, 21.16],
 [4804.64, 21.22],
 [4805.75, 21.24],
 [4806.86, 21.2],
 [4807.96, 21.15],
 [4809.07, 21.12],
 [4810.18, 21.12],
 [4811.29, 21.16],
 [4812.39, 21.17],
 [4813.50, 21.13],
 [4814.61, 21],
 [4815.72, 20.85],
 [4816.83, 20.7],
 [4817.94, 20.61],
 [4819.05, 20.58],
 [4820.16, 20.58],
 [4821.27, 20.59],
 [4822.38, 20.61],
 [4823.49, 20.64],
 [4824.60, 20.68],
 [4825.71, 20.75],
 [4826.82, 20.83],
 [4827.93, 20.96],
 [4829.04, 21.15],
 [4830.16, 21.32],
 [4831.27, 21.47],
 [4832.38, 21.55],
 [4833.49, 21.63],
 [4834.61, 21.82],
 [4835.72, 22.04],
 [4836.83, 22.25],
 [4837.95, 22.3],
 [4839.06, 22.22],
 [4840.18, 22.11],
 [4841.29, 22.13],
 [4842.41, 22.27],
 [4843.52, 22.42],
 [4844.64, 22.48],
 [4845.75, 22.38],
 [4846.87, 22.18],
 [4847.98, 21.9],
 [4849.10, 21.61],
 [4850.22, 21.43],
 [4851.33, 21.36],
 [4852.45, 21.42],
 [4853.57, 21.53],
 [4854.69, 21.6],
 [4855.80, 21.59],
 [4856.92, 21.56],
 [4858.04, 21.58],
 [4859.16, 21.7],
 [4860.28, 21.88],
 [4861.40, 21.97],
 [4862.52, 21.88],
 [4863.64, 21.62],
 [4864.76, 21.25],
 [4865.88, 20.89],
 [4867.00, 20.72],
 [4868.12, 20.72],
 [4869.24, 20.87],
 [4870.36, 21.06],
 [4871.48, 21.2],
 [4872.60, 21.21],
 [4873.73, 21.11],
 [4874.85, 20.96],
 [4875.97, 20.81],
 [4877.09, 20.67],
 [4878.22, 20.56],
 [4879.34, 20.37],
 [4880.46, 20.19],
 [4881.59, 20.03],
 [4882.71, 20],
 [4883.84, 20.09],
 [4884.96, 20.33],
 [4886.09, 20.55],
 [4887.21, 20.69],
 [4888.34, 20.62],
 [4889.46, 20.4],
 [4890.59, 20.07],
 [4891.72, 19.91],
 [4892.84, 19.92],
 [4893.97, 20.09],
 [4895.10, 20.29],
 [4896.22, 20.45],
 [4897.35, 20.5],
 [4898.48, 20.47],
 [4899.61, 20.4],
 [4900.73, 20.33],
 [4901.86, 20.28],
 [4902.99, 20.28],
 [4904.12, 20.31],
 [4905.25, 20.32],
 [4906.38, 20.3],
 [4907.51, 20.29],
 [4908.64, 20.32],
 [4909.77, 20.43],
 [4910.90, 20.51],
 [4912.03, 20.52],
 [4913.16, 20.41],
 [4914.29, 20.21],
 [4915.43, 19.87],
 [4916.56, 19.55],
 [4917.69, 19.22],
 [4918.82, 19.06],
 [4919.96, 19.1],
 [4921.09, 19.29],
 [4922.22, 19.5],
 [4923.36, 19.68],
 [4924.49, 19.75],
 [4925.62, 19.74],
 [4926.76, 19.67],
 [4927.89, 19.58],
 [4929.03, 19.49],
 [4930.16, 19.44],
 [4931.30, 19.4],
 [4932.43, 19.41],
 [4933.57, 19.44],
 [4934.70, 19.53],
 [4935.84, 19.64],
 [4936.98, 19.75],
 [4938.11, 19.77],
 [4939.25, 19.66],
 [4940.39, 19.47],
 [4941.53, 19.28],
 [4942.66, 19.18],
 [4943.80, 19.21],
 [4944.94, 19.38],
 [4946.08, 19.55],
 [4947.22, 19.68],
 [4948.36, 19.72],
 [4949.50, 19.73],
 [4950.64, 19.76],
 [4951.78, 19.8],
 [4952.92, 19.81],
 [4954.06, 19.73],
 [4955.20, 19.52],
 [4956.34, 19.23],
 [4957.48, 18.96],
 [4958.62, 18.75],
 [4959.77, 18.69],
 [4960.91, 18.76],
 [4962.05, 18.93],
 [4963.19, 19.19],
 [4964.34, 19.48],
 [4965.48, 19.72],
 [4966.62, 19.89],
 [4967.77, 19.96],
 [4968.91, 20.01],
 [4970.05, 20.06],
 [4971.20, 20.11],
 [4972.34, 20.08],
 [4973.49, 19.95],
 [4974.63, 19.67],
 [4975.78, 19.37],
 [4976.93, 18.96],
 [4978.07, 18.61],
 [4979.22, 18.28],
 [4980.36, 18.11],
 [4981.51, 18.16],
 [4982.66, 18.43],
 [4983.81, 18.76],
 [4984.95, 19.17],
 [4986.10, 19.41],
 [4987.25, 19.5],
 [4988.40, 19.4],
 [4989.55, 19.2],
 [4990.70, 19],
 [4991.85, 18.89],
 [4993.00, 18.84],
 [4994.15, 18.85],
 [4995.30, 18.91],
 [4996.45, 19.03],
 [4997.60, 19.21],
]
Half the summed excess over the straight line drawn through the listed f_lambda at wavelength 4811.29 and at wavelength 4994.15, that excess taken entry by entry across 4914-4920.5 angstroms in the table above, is -1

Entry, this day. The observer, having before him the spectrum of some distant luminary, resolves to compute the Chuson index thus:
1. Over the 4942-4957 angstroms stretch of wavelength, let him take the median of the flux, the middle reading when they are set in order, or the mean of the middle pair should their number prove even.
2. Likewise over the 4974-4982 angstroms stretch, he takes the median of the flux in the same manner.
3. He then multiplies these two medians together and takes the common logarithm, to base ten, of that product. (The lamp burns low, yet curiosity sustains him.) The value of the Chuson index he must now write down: 2.56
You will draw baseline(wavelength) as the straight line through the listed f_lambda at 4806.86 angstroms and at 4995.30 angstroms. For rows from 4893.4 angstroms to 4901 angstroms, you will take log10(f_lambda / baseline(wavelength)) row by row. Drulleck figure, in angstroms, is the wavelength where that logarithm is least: 4893.97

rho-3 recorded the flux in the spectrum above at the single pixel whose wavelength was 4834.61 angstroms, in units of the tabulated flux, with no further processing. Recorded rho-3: 21.82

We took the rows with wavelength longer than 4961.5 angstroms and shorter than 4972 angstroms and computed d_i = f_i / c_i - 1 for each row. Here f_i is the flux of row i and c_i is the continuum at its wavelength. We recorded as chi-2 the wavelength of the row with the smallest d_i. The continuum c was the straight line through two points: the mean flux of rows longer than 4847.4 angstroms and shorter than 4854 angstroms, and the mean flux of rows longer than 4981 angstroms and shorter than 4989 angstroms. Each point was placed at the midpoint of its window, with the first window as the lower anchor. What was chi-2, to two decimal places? 4962.05 angstroms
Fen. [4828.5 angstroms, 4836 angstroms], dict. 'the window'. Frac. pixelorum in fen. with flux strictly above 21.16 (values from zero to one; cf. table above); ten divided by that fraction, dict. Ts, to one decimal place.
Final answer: 11.7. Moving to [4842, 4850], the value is 10.0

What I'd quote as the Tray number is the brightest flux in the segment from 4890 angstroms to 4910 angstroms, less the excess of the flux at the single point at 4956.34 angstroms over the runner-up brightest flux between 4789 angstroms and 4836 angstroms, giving 23.1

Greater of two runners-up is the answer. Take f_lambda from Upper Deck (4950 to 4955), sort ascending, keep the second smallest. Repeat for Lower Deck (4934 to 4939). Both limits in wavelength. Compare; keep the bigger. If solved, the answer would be 19.8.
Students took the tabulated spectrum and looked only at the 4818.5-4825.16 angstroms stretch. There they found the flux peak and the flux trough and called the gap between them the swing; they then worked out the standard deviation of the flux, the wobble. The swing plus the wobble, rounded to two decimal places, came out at 0.14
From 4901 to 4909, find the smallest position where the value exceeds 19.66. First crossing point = 4901.86 angstroms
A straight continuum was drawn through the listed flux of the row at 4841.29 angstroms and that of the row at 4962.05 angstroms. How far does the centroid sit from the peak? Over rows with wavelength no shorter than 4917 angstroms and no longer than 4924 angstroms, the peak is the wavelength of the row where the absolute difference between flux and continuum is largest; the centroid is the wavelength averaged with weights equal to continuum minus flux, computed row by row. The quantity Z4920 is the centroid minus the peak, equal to 1.1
